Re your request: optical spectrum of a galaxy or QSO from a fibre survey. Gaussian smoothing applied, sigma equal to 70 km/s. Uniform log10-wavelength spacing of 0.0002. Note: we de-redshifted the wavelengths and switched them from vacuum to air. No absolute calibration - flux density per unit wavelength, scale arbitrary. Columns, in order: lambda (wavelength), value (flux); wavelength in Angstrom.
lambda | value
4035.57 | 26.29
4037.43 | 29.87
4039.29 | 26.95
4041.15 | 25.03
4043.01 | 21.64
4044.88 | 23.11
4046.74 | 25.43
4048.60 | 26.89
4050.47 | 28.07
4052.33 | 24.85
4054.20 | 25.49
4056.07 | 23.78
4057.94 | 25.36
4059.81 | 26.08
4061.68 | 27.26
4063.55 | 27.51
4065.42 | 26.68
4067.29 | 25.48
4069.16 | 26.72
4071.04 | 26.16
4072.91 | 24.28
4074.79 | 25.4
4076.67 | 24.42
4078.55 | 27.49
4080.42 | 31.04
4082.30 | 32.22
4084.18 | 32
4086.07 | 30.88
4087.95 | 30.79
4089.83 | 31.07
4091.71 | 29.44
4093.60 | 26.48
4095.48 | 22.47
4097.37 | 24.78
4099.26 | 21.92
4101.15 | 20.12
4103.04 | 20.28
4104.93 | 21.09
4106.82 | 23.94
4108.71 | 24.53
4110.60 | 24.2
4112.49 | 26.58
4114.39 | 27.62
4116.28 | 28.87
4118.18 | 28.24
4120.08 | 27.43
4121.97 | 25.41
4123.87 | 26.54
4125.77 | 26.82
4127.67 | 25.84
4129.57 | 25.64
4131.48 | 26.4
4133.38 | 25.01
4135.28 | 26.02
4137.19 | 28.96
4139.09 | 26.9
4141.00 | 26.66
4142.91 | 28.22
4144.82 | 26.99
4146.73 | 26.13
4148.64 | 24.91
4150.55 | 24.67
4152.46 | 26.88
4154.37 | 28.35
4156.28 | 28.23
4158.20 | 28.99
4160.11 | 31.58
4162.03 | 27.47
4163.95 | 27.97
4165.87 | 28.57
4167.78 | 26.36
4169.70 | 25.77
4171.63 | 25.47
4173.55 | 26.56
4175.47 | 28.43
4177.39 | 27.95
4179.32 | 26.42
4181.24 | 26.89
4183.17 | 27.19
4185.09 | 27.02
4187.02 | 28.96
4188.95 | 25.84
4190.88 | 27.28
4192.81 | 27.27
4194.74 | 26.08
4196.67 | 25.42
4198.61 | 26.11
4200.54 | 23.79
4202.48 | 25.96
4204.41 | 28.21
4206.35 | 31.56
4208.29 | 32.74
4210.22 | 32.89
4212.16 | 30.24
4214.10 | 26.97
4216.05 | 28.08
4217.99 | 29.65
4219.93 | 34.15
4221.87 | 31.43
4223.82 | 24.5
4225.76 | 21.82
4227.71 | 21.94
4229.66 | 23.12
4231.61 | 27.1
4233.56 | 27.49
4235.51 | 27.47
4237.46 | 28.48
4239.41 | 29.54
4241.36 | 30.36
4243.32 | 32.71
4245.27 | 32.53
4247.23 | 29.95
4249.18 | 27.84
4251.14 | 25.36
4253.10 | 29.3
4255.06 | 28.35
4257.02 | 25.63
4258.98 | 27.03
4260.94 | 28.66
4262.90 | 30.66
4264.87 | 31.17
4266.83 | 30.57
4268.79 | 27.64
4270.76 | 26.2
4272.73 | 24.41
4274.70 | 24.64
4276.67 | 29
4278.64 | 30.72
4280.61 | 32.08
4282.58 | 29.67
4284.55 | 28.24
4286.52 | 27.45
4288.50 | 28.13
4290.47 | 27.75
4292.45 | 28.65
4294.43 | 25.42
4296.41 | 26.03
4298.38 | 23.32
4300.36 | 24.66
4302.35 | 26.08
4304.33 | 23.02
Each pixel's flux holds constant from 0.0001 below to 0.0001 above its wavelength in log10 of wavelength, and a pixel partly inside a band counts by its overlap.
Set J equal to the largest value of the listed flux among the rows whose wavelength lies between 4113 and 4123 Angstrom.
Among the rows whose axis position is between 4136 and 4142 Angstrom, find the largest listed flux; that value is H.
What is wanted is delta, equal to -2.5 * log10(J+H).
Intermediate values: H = 28.96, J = 28.87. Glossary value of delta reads -4.41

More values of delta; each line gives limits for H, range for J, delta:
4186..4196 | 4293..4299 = -4.35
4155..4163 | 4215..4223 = -4.54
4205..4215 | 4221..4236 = -4.52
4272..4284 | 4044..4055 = -4.45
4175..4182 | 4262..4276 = -4.44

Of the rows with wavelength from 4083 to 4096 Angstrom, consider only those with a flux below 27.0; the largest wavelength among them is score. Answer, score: 4095.48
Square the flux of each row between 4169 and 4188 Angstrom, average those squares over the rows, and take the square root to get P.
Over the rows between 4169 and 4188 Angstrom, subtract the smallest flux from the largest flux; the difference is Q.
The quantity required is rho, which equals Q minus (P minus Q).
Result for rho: -20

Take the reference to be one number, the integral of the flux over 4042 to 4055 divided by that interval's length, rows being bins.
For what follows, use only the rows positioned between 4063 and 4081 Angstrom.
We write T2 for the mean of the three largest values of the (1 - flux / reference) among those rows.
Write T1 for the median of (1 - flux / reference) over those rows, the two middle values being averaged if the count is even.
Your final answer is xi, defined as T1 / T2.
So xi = -3.8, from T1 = -0.05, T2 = 0.01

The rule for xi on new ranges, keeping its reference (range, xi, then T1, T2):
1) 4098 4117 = 0.2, 0.04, 0.18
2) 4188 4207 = -23.0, -0.04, 0.00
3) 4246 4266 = 3.6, -0.14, -0.04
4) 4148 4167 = 7.1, -0.12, -0.02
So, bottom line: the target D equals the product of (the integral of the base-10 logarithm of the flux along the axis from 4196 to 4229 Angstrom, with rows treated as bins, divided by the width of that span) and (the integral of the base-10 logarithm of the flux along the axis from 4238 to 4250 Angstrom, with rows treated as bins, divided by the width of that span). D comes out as 2.14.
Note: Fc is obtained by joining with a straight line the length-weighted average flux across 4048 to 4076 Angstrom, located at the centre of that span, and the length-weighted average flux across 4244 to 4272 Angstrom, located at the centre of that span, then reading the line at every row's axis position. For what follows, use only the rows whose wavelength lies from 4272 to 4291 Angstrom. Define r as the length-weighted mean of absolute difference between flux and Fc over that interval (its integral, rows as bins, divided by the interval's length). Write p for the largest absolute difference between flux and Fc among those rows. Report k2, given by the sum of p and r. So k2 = 6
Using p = 4.4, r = 1.9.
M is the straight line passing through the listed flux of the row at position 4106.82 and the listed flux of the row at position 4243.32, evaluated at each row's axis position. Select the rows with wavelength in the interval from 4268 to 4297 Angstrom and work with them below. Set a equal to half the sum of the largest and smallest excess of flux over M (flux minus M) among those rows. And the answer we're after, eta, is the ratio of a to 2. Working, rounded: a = -6.8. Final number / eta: -3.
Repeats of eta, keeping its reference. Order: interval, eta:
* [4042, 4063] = 2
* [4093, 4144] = 0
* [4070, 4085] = 3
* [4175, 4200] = -1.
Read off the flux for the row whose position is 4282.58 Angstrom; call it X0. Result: 29.67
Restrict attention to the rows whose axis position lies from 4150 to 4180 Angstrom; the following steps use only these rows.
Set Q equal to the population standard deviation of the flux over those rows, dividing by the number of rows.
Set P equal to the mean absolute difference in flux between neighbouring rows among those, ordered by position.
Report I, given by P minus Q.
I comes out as -0.2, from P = 1.36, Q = 1.6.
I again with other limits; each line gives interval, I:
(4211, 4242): -1.2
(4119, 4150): 0.1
